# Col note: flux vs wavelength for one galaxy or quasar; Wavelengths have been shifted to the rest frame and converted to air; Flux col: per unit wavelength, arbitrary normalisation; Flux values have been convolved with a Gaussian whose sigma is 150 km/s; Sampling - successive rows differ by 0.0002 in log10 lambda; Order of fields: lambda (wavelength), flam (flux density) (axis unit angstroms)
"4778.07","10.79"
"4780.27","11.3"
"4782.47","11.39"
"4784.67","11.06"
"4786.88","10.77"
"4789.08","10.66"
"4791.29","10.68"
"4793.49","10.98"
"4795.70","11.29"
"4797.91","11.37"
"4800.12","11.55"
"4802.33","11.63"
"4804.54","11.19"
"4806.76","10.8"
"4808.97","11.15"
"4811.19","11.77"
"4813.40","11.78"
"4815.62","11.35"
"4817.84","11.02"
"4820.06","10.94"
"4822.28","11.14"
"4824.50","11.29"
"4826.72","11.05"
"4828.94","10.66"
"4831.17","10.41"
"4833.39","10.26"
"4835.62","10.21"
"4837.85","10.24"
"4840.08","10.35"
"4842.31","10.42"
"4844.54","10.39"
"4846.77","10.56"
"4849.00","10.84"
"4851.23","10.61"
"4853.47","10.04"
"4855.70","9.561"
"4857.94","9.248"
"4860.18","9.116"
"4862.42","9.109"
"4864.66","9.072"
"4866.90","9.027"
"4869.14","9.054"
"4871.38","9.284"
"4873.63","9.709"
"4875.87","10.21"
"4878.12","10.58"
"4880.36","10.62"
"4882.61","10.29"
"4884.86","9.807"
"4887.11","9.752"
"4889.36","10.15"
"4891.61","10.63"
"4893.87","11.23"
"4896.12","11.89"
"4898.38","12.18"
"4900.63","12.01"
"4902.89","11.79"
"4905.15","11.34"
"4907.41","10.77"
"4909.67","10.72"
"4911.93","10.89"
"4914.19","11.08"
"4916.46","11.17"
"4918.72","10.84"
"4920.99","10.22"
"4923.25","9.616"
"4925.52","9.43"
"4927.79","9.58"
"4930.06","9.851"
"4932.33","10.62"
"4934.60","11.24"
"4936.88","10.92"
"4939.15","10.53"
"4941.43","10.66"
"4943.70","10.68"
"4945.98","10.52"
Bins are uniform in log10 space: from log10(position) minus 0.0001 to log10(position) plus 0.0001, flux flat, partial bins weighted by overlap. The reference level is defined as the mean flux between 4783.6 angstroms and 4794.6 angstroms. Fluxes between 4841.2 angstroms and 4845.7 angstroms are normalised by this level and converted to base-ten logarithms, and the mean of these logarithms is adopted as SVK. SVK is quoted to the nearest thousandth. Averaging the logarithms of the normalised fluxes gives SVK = -0.017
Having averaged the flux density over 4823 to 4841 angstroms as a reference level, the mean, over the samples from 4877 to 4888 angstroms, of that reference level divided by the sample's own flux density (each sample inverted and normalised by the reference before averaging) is 1.04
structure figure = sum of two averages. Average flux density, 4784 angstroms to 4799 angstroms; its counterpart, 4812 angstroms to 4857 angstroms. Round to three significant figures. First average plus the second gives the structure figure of 21.6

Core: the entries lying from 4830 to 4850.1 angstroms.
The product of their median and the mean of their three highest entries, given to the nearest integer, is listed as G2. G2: 110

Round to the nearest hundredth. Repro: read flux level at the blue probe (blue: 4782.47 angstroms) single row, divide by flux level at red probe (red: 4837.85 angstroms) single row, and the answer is 1.11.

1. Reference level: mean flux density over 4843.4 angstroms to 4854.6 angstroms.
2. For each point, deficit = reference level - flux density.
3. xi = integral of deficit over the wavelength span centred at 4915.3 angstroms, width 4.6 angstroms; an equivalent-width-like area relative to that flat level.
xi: -2.9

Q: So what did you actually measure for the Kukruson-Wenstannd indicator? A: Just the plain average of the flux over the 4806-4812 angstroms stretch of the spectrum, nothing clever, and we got 11.2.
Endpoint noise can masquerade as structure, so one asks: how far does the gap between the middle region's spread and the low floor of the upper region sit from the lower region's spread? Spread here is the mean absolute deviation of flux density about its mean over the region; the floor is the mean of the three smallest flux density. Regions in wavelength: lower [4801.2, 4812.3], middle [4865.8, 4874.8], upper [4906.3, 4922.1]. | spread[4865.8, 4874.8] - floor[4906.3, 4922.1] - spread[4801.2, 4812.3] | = 10.7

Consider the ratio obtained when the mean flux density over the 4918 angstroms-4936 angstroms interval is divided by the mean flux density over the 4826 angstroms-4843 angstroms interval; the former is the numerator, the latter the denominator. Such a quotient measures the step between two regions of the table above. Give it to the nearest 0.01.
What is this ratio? 0.97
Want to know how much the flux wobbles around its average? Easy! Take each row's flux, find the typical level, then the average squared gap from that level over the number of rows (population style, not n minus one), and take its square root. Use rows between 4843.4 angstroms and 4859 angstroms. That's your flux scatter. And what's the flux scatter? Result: 0.55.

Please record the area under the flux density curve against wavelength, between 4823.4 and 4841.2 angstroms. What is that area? 188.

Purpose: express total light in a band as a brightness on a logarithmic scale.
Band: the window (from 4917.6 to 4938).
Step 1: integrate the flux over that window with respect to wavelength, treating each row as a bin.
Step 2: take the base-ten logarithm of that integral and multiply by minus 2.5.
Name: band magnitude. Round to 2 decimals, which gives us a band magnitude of -5.80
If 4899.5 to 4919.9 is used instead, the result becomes -5.89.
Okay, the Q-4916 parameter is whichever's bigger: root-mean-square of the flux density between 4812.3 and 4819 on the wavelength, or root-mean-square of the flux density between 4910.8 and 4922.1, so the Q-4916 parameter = 11.4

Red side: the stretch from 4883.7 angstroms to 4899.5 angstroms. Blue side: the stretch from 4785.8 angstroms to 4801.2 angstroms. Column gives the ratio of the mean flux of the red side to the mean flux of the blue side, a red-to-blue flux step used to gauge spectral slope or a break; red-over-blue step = 0.98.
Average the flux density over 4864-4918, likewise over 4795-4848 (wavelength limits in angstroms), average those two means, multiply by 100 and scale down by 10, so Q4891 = 108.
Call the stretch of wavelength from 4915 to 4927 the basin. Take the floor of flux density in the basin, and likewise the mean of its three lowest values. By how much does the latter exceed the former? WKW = 0.33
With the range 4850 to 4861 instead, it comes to 0.19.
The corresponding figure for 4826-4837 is 0.08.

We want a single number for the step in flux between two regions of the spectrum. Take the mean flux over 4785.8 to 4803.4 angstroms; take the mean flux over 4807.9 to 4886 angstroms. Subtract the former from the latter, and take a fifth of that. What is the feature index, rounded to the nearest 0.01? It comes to -0.16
